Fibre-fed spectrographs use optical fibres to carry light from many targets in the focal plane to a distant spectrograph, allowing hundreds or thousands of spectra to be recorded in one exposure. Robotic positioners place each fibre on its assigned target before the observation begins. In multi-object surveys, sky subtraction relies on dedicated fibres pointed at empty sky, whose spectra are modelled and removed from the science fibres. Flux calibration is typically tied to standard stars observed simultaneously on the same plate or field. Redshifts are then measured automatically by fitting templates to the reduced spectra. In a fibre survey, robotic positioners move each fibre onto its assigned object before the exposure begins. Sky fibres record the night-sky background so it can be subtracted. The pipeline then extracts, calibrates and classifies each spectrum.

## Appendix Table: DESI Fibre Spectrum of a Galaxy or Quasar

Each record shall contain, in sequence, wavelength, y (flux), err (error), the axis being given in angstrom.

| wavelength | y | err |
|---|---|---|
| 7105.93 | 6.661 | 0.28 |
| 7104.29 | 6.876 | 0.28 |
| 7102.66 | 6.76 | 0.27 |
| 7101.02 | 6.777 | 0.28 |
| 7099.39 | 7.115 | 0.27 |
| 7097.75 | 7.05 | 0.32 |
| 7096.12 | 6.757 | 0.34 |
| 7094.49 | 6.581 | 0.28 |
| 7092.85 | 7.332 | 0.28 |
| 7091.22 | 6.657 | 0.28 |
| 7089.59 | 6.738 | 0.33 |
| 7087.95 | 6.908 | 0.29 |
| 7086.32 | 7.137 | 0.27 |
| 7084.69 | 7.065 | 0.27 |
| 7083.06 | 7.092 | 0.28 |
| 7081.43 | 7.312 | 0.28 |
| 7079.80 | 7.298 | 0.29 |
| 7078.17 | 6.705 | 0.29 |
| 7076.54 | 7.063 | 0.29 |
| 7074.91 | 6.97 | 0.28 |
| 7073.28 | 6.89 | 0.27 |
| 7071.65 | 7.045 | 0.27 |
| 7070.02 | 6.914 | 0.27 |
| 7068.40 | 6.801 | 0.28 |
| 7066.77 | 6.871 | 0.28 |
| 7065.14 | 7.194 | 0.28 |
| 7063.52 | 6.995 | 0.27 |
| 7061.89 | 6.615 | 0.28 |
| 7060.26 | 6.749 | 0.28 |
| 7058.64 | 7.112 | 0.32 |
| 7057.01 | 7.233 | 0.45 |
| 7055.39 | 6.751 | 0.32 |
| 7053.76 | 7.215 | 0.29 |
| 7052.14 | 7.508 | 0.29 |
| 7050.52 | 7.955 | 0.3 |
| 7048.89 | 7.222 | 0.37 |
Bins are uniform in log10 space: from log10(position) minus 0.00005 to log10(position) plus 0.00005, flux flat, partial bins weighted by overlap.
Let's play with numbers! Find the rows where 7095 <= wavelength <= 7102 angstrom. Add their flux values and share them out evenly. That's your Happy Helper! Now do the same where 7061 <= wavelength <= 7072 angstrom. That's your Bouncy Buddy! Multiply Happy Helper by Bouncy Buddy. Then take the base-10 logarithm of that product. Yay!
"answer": 1.68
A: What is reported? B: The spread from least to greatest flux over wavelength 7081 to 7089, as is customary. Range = 0.40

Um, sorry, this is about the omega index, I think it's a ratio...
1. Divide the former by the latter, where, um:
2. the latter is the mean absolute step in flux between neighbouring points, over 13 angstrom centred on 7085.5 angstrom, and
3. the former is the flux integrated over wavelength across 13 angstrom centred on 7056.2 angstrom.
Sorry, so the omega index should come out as 799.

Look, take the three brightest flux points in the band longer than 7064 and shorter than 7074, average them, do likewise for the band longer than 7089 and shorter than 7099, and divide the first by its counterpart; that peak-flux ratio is 1.00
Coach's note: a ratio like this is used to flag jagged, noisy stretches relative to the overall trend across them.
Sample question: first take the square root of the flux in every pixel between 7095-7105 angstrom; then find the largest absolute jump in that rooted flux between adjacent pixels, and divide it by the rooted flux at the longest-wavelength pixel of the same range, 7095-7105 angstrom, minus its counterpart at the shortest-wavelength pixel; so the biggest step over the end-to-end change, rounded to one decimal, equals 2.8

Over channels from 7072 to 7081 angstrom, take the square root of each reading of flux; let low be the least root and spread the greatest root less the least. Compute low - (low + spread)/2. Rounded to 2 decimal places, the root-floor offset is 1.24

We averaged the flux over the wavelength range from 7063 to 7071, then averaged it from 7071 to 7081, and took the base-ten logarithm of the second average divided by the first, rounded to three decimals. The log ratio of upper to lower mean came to 0.003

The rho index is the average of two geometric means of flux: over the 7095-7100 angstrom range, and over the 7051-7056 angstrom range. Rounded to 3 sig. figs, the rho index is 7.06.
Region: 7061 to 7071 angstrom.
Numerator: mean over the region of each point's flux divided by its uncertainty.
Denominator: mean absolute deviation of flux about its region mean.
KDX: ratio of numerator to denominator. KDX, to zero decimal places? 183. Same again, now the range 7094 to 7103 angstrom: 145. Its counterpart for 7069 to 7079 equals 263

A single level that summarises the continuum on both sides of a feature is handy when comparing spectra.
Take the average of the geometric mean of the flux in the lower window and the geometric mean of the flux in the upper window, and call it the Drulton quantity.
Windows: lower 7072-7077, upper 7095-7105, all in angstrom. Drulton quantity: 6.93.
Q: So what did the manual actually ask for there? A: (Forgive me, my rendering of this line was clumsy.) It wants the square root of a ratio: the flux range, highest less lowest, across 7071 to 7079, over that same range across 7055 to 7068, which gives 0.76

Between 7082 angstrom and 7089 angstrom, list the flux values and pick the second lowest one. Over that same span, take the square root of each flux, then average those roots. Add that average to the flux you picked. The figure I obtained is 9.72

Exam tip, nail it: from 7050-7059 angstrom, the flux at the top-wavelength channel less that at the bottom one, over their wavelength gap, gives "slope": -0.10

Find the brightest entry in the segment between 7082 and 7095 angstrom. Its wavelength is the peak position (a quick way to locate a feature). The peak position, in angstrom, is 7092.85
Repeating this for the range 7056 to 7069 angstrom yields 7057.01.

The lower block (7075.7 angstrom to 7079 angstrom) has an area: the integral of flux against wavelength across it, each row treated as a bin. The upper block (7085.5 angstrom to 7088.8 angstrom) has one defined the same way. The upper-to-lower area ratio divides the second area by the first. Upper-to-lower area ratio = 1.02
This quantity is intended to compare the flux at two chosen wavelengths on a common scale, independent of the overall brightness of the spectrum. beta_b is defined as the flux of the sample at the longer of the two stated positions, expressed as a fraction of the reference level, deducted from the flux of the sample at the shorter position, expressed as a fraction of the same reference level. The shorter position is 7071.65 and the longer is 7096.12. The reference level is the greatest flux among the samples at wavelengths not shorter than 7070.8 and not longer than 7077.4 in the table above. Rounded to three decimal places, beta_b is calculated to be 0.041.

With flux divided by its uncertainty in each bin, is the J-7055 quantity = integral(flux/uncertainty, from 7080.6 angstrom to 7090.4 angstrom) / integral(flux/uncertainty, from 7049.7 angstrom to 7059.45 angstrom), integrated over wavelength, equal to 1.09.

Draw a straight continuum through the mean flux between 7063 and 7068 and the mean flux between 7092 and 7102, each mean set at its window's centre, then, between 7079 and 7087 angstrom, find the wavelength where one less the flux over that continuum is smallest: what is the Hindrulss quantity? 7081.43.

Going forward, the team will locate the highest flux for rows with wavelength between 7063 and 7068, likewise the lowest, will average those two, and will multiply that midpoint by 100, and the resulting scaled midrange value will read 703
